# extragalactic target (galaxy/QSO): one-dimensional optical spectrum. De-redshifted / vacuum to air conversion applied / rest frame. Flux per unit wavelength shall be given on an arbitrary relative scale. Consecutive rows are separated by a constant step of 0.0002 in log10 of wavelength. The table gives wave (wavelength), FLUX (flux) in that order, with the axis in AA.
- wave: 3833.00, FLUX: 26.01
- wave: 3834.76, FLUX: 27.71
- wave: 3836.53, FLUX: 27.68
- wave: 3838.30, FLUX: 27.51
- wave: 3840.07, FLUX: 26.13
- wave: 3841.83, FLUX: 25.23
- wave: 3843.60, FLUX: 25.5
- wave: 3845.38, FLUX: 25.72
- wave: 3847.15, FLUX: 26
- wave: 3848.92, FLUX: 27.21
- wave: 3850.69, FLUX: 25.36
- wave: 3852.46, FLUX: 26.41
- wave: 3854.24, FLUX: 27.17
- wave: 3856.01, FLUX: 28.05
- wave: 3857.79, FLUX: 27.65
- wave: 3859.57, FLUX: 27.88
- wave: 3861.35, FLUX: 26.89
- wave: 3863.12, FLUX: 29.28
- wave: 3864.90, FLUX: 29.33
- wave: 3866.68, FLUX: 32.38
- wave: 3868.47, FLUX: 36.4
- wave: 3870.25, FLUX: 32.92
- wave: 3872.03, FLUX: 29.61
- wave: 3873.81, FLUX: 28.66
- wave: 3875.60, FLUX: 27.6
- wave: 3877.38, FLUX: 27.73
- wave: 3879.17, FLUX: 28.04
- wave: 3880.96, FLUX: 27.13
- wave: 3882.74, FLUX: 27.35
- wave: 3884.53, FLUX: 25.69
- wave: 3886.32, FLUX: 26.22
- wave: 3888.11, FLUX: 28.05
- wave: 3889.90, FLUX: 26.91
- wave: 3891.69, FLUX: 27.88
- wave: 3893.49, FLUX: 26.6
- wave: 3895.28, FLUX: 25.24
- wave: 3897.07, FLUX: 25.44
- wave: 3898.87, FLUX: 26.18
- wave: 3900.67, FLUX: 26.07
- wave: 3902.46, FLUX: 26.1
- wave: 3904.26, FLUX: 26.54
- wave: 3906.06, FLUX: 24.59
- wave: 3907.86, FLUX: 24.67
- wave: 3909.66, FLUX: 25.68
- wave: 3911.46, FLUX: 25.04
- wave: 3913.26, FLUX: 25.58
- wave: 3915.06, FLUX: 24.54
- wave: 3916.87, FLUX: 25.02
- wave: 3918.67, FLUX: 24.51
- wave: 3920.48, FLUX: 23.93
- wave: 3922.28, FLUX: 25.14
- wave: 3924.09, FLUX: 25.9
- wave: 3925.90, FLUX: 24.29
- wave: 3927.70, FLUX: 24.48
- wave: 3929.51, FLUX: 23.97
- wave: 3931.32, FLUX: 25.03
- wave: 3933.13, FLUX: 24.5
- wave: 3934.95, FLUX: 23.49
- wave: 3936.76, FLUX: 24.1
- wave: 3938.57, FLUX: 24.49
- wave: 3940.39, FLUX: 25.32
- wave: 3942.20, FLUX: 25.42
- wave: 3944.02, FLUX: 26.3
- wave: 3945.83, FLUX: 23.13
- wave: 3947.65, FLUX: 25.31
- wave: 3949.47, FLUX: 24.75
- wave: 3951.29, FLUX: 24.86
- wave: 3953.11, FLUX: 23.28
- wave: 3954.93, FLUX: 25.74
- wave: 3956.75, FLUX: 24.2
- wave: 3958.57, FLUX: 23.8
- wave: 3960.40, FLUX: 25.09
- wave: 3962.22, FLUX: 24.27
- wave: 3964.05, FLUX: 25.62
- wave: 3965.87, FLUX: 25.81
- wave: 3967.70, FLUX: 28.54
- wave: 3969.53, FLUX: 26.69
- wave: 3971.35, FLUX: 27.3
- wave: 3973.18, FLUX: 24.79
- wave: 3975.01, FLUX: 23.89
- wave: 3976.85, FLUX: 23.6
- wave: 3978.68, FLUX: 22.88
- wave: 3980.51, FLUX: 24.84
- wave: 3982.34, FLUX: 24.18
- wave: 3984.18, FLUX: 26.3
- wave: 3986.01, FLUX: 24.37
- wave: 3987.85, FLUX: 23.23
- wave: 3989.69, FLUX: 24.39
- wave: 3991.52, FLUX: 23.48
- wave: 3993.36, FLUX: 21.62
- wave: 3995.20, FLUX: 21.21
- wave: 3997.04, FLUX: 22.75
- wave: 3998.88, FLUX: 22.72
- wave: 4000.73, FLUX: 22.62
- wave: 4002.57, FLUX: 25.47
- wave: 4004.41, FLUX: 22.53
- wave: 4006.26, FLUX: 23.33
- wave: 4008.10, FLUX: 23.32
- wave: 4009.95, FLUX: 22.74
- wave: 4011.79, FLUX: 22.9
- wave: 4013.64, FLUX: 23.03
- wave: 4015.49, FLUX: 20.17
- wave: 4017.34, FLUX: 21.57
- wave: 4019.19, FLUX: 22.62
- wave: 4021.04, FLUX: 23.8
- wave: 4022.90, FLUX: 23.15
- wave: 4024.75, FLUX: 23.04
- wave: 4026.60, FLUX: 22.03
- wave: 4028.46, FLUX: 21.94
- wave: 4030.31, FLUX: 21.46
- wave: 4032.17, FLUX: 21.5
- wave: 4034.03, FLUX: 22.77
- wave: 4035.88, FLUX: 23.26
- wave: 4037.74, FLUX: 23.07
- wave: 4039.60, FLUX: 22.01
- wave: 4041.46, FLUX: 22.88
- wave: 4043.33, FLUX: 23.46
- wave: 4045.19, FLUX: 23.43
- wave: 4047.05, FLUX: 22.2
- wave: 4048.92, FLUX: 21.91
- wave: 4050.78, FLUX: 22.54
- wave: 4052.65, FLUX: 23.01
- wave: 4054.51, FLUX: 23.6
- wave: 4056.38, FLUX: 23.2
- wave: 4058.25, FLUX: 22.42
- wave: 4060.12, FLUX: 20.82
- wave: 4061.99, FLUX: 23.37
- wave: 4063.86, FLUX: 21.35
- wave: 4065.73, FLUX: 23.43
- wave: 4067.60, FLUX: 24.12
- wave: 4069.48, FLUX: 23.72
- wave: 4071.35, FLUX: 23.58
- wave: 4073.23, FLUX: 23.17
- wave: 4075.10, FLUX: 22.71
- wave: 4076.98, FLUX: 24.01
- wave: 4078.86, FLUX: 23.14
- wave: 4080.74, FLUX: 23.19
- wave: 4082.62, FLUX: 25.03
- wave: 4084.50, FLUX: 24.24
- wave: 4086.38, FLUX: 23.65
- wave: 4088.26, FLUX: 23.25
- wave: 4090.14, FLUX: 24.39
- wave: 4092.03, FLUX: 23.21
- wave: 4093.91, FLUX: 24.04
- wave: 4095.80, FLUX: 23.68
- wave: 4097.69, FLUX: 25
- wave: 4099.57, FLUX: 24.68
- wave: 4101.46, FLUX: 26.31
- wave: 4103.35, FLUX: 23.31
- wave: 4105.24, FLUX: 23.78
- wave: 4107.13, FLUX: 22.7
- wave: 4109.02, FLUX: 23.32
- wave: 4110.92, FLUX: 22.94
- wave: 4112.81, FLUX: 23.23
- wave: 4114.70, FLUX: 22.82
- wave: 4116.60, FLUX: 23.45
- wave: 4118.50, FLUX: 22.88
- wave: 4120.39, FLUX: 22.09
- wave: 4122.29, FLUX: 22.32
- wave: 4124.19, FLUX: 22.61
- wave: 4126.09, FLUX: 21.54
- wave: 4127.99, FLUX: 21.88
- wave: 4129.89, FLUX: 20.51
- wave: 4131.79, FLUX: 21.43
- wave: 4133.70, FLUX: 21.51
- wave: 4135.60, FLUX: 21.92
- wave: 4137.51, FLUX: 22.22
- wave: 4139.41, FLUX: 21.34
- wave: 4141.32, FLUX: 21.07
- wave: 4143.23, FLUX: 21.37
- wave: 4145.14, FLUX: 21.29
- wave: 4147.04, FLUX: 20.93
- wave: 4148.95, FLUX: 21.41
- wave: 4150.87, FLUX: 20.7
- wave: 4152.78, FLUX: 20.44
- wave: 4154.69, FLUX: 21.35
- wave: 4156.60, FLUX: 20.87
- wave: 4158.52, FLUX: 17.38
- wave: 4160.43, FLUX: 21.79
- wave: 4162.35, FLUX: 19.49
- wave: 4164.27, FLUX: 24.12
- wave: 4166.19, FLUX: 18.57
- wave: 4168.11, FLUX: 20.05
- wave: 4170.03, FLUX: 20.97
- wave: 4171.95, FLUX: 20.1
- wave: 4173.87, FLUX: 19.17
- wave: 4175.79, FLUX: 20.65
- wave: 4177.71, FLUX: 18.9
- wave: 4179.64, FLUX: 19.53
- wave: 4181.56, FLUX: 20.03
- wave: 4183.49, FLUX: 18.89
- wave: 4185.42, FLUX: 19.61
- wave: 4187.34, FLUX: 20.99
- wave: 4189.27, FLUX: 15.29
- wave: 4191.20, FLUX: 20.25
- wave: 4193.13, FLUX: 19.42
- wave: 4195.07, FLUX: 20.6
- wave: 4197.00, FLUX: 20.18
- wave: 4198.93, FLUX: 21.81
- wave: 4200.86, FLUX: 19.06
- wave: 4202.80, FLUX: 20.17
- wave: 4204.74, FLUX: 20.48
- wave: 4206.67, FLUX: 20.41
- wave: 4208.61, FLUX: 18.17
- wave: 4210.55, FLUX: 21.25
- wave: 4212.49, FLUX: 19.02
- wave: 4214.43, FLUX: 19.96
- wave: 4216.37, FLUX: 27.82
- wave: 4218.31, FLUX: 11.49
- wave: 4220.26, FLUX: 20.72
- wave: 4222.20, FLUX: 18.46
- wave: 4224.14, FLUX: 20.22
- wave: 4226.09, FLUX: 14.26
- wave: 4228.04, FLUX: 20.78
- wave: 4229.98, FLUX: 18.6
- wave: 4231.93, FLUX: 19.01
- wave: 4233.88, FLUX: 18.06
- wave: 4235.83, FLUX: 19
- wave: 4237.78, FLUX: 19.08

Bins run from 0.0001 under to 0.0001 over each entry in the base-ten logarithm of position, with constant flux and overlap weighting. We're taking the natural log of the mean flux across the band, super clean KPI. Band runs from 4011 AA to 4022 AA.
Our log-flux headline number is 3.11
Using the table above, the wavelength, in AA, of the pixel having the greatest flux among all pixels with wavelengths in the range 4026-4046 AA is 4043.33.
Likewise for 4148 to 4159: 4148.95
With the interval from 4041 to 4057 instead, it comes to 4054.51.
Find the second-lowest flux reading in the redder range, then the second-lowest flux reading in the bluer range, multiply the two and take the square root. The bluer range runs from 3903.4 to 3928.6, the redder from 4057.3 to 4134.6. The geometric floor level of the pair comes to 22.5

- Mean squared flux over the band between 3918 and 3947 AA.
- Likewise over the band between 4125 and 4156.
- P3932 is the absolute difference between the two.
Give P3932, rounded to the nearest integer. 153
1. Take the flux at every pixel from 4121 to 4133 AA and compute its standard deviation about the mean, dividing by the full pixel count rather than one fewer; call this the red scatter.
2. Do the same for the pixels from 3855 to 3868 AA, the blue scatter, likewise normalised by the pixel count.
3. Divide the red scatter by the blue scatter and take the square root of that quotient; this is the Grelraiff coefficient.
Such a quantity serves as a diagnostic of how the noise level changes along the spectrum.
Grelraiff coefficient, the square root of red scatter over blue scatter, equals 0.64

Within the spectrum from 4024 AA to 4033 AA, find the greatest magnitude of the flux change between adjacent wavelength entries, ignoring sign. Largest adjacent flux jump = 1.0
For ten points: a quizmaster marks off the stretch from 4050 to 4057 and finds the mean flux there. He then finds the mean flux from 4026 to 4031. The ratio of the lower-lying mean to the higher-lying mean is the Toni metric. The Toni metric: 0.94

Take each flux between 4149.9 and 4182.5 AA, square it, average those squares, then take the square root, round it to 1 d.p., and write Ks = 20.3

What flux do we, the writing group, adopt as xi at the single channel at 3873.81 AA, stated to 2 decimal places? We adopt 28.66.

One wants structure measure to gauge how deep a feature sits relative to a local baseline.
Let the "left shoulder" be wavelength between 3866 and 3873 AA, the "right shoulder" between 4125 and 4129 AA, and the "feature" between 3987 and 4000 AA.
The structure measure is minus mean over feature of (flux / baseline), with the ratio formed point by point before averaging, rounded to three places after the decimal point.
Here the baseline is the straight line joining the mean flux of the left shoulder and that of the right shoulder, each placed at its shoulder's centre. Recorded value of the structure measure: -0.829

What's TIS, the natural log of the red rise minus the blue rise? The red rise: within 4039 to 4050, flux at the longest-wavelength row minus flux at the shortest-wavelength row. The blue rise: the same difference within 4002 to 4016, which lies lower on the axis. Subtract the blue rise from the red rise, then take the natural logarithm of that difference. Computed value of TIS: 1.6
